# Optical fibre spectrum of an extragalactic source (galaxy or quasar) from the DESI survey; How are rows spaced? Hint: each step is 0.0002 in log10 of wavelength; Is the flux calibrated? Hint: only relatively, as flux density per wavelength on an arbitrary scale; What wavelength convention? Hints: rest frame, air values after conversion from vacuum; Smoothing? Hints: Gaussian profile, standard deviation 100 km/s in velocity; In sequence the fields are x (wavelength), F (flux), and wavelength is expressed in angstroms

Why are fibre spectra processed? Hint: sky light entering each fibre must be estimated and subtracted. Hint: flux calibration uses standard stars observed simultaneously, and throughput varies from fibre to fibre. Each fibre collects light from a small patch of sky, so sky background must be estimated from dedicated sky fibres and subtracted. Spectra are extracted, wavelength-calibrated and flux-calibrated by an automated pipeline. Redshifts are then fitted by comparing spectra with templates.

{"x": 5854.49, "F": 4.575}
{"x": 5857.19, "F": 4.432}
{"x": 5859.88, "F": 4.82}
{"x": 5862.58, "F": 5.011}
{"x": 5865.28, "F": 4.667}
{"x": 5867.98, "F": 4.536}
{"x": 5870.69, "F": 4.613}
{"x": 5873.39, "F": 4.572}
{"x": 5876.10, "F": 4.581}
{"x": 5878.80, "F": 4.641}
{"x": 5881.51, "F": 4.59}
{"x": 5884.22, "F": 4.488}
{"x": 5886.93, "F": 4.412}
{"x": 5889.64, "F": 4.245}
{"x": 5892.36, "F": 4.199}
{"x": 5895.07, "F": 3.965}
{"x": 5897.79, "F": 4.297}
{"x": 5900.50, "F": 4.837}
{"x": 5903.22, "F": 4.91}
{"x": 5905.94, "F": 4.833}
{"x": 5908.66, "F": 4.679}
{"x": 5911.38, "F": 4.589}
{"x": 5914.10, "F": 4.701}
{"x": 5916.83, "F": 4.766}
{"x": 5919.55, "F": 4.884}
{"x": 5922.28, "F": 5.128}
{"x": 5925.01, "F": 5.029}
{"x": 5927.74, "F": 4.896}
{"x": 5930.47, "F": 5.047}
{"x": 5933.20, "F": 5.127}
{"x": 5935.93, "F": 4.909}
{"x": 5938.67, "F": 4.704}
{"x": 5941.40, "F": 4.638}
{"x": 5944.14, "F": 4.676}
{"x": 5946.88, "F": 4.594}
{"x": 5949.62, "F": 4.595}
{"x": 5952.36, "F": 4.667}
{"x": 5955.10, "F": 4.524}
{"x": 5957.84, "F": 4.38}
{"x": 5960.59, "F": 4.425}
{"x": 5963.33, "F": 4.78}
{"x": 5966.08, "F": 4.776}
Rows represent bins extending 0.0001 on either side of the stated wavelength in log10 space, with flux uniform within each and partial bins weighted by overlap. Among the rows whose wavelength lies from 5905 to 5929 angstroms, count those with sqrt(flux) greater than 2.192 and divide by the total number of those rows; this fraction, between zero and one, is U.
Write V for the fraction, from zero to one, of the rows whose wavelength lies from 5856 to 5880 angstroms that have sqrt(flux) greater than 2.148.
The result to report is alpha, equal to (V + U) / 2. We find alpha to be 0.5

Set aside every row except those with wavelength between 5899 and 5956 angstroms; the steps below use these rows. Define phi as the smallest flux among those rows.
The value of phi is 4.524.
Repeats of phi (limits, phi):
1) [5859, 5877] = 4.536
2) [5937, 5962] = 4.38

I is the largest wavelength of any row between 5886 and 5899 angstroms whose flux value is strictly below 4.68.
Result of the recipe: 5897.79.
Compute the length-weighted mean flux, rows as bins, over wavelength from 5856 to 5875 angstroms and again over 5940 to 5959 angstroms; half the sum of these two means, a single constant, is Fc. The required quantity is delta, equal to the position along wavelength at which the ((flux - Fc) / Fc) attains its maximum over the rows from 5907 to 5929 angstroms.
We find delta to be 5922.28 angstroms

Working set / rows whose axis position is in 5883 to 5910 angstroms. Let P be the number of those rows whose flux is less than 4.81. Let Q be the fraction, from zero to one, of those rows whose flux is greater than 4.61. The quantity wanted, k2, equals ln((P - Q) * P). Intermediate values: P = 7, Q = 0.4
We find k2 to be 3.8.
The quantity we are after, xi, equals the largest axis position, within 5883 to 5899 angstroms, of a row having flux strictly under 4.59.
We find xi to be 5897.79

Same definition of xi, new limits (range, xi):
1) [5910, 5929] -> 5911.38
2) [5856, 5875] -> 5873.39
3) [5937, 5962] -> 5960.59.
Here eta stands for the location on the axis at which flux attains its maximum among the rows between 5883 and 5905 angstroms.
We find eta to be 5903.22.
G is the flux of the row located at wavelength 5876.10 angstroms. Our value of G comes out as 4.581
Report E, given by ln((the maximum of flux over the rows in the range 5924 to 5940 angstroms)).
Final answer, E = 1.63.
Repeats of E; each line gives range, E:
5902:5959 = 1.63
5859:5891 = 1.61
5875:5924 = 1.63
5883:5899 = 1.50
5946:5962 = 1.54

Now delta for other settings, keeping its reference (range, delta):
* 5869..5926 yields 5922.28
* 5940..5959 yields 5944.14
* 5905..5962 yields 5922.28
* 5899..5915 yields 5903.22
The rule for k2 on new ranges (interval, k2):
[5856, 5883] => 4.1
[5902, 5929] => 2.5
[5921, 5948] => 2.5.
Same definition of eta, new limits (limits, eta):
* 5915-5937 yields 5922.28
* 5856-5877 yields 5862.58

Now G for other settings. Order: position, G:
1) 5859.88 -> 4.82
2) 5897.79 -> 4.297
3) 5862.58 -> 5.011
